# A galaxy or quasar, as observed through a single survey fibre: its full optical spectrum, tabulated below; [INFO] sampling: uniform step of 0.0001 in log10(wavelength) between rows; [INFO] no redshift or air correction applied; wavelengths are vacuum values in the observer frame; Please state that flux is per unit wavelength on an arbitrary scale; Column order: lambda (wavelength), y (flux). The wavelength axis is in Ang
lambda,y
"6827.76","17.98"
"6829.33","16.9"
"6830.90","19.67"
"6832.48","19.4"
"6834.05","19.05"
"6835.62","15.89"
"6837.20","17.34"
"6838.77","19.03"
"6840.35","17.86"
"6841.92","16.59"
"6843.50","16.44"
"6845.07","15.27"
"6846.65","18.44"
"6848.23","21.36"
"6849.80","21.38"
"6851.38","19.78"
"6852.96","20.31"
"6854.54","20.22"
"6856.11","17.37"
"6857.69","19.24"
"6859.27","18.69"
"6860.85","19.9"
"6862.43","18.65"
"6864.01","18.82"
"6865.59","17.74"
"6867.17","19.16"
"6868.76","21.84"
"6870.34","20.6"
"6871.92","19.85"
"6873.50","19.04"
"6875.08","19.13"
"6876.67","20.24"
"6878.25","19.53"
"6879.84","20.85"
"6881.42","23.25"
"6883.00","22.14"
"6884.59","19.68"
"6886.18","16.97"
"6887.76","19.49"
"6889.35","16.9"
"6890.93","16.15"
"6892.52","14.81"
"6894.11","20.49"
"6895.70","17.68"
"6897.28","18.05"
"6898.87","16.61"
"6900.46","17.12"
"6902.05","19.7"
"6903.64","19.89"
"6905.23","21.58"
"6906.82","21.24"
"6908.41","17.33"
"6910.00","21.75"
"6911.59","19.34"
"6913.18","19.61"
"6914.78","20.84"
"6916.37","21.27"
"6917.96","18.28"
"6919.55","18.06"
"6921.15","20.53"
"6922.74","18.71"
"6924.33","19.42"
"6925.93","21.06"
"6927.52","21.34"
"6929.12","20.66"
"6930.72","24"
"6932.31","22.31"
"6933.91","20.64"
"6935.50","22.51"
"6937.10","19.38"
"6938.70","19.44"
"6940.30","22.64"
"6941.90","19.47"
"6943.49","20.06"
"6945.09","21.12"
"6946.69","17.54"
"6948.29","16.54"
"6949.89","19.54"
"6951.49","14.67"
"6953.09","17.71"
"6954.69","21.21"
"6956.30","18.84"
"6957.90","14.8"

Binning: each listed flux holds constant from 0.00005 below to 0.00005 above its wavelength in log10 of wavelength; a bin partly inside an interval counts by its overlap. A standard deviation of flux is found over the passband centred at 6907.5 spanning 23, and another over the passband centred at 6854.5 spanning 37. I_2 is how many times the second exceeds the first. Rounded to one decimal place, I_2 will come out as 1.0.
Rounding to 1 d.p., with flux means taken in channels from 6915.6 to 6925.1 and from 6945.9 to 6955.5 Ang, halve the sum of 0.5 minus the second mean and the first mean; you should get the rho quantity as 1.0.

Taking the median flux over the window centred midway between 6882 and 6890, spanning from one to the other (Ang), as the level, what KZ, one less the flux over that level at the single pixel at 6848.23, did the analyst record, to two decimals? -0.10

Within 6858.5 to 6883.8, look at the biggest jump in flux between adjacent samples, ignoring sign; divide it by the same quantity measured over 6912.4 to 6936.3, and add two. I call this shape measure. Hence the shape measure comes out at 2.80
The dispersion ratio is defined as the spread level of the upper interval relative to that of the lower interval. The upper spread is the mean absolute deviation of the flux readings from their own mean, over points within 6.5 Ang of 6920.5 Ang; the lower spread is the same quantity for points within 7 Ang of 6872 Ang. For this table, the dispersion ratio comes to 1.4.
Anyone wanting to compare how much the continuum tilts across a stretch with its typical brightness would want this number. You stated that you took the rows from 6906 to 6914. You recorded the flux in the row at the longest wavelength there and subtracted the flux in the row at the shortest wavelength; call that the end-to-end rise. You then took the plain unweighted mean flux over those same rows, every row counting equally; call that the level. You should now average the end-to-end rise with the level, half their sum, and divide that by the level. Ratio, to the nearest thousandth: 0.459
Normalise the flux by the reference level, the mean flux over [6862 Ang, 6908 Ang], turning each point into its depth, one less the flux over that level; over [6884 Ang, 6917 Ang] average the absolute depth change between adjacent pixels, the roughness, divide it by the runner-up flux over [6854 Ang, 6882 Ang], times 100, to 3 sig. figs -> 0.455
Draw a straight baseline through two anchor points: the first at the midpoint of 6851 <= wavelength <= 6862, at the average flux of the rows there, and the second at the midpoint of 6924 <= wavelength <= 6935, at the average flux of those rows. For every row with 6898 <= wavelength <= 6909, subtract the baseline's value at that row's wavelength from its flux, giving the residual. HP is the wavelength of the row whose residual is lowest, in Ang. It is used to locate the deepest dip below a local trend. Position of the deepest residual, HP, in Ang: 6898.87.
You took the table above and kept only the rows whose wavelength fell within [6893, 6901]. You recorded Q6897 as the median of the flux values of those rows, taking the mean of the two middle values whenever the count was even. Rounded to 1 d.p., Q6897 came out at 17.7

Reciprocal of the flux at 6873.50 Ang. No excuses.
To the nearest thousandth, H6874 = 0.053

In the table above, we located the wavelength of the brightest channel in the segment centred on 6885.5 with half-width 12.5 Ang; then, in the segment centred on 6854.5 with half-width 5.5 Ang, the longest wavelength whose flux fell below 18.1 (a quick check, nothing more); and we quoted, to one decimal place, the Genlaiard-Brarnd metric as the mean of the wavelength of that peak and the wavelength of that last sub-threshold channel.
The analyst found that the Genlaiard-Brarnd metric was 6868.8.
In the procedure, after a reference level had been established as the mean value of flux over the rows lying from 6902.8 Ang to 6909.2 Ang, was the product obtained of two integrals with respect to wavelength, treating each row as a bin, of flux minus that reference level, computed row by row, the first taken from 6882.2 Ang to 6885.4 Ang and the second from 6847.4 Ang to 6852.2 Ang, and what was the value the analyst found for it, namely 11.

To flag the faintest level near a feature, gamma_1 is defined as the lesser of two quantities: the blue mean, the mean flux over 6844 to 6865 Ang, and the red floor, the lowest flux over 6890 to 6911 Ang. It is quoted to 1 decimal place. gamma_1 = 14.8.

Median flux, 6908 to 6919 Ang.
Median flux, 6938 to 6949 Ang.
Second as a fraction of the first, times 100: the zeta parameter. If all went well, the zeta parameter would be 99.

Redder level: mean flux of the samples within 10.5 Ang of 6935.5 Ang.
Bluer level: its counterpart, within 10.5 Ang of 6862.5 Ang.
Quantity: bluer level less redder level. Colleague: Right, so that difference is -1.7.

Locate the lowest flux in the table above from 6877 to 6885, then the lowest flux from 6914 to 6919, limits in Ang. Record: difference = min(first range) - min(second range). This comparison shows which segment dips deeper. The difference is 1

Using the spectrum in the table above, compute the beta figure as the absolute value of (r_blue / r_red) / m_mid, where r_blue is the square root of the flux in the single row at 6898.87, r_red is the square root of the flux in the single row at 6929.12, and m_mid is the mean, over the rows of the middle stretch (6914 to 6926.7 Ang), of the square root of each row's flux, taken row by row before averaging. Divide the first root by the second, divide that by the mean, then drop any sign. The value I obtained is 0.20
